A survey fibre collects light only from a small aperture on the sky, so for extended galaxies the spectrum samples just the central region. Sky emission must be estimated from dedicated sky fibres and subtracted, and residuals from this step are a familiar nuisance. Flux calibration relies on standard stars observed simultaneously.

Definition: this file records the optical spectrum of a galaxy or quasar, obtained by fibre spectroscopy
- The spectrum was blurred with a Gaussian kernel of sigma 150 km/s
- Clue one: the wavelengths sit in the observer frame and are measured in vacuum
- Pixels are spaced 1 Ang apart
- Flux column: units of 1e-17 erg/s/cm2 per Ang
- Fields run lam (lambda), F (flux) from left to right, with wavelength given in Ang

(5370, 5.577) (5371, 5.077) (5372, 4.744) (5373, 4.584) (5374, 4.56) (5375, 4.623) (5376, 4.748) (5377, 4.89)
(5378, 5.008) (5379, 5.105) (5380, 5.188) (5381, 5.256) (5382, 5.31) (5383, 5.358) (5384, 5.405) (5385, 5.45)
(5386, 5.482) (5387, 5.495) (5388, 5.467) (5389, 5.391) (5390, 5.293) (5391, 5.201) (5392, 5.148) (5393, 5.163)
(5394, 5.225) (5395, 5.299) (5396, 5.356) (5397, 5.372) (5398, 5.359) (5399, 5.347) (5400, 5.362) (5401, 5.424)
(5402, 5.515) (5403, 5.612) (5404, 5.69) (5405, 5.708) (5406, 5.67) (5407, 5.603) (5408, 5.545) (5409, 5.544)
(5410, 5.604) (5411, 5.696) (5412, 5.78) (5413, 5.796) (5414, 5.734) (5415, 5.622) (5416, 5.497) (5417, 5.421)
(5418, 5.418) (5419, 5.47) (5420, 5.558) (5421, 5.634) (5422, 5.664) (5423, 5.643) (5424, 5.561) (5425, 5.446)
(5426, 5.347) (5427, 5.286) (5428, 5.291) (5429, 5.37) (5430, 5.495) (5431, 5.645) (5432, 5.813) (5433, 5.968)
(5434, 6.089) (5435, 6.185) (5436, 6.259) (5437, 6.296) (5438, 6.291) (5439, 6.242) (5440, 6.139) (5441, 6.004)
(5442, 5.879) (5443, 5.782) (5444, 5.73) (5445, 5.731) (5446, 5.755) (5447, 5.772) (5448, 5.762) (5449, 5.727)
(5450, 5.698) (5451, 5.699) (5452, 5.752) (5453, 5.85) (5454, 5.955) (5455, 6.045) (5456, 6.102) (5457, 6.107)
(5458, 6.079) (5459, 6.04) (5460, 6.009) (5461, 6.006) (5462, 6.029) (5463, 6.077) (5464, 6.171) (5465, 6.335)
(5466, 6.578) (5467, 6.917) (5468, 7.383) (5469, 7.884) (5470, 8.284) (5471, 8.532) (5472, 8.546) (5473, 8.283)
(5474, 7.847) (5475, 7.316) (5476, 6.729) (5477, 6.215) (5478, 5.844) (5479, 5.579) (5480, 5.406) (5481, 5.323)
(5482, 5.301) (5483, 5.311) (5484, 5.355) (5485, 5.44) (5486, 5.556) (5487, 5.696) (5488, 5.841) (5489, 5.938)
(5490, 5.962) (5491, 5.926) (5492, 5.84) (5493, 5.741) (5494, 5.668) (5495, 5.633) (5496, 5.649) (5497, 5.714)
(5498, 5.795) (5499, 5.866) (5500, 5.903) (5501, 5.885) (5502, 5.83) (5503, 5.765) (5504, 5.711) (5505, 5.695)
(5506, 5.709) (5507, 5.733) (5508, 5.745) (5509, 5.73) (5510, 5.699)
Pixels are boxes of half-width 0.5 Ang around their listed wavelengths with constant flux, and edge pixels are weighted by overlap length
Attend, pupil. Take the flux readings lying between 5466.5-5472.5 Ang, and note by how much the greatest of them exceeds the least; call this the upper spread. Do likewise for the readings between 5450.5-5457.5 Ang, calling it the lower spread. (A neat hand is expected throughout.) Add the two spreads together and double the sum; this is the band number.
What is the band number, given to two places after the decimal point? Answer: 4.07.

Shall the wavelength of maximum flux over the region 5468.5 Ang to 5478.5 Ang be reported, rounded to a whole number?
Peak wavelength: 5472 Ang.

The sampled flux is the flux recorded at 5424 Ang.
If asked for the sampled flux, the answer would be 5.561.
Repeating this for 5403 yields 5.612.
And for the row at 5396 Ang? 5.356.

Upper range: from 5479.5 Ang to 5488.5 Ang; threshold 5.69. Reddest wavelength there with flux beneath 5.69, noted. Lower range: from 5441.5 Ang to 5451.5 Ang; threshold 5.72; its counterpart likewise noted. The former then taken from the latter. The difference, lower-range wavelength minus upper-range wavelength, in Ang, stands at -35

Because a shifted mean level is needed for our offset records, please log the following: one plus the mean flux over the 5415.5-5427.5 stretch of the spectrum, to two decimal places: 6.50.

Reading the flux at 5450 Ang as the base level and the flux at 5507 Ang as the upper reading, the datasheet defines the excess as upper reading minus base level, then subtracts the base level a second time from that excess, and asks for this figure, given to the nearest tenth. -5.7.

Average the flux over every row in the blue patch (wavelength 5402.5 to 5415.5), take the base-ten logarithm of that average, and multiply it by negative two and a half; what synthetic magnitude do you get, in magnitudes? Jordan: -1.88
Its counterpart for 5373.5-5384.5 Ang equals -1.76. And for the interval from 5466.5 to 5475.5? -2.24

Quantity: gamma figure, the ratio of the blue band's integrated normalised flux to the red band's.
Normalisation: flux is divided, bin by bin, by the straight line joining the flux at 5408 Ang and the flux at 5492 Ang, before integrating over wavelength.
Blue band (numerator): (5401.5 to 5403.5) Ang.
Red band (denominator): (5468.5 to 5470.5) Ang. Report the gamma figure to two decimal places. 0.72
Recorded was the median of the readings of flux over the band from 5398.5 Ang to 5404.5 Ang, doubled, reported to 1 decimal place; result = 10.9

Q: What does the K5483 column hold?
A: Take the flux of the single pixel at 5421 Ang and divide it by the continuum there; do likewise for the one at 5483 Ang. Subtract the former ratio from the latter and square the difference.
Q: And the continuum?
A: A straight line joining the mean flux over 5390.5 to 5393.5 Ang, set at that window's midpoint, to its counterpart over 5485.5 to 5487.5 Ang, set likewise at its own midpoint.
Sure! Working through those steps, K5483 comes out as 0.013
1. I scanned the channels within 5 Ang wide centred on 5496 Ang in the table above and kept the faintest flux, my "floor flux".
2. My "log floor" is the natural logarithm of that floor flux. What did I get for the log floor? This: 1.73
